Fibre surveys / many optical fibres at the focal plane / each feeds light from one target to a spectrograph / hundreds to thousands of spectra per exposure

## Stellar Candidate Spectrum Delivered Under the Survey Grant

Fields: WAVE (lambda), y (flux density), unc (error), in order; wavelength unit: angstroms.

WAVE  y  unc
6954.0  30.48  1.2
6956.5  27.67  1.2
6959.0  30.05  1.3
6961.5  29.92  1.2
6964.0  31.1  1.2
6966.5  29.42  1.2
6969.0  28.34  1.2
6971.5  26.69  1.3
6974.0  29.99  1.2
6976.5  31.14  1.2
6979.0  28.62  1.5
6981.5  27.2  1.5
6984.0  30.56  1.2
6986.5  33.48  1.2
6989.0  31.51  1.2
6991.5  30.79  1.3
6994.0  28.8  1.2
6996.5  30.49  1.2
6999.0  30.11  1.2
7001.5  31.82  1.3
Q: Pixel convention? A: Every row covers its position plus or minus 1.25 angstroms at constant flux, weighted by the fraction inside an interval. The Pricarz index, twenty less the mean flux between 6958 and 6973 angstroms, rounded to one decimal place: -9.3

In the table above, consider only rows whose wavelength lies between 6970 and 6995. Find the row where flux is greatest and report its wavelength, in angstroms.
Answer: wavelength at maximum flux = 6986.5 angstroms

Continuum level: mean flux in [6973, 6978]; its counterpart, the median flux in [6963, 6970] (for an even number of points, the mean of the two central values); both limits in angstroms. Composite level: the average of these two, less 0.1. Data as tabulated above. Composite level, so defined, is 29.9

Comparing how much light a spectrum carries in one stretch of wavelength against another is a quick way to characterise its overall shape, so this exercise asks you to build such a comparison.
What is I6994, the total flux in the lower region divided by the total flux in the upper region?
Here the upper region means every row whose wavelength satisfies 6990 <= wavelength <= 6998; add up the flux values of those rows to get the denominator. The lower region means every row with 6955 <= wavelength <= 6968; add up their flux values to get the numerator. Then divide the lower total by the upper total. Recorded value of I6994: 1.6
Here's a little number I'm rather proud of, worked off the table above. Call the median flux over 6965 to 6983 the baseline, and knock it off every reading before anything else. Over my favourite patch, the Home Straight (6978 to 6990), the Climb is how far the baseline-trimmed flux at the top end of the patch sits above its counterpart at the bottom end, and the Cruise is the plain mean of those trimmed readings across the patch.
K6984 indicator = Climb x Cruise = 4.8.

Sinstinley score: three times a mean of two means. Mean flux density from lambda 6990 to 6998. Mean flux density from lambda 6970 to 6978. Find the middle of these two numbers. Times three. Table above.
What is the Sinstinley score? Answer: 88.9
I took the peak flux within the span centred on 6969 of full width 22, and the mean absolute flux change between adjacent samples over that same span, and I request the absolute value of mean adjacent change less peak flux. 29.6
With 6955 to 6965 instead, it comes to 29.9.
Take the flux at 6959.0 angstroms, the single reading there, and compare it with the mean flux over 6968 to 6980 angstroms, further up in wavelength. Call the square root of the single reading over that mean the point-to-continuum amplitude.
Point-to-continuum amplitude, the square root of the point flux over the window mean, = 1.02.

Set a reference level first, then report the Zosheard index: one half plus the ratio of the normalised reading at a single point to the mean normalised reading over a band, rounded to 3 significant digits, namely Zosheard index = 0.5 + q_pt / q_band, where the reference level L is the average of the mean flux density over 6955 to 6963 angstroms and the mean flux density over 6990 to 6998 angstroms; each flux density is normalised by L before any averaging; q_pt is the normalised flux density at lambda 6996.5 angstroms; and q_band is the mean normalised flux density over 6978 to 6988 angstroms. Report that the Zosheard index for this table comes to 1.52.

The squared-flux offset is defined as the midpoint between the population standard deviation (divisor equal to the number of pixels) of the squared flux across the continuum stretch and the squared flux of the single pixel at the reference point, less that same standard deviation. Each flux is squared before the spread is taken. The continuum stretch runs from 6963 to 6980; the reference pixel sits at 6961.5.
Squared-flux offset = 405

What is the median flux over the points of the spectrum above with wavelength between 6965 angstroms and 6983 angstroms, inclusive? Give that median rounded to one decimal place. 28.6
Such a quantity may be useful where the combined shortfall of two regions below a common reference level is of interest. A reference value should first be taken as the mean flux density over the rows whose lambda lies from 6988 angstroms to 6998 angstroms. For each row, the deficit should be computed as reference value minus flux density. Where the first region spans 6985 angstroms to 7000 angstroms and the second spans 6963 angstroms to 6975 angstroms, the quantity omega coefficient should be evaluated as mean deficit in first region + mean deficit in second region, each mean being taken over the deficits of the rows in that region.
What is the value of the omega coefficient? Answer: 0.8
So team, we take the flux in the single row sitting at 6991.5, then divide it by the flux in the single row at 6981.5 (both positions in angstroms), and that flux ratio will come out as 1.13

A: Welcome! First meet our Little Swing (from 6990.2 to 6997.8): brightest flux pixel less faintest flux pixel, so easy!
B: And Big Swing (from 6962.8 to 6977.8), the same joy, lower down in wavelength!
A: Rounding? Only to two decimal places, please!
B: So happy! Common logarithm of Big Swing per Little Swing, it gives 0.35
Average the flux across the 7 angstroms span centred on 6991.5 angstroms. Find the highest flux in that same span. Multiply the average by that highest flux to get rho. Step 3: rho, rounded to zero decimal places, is 957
